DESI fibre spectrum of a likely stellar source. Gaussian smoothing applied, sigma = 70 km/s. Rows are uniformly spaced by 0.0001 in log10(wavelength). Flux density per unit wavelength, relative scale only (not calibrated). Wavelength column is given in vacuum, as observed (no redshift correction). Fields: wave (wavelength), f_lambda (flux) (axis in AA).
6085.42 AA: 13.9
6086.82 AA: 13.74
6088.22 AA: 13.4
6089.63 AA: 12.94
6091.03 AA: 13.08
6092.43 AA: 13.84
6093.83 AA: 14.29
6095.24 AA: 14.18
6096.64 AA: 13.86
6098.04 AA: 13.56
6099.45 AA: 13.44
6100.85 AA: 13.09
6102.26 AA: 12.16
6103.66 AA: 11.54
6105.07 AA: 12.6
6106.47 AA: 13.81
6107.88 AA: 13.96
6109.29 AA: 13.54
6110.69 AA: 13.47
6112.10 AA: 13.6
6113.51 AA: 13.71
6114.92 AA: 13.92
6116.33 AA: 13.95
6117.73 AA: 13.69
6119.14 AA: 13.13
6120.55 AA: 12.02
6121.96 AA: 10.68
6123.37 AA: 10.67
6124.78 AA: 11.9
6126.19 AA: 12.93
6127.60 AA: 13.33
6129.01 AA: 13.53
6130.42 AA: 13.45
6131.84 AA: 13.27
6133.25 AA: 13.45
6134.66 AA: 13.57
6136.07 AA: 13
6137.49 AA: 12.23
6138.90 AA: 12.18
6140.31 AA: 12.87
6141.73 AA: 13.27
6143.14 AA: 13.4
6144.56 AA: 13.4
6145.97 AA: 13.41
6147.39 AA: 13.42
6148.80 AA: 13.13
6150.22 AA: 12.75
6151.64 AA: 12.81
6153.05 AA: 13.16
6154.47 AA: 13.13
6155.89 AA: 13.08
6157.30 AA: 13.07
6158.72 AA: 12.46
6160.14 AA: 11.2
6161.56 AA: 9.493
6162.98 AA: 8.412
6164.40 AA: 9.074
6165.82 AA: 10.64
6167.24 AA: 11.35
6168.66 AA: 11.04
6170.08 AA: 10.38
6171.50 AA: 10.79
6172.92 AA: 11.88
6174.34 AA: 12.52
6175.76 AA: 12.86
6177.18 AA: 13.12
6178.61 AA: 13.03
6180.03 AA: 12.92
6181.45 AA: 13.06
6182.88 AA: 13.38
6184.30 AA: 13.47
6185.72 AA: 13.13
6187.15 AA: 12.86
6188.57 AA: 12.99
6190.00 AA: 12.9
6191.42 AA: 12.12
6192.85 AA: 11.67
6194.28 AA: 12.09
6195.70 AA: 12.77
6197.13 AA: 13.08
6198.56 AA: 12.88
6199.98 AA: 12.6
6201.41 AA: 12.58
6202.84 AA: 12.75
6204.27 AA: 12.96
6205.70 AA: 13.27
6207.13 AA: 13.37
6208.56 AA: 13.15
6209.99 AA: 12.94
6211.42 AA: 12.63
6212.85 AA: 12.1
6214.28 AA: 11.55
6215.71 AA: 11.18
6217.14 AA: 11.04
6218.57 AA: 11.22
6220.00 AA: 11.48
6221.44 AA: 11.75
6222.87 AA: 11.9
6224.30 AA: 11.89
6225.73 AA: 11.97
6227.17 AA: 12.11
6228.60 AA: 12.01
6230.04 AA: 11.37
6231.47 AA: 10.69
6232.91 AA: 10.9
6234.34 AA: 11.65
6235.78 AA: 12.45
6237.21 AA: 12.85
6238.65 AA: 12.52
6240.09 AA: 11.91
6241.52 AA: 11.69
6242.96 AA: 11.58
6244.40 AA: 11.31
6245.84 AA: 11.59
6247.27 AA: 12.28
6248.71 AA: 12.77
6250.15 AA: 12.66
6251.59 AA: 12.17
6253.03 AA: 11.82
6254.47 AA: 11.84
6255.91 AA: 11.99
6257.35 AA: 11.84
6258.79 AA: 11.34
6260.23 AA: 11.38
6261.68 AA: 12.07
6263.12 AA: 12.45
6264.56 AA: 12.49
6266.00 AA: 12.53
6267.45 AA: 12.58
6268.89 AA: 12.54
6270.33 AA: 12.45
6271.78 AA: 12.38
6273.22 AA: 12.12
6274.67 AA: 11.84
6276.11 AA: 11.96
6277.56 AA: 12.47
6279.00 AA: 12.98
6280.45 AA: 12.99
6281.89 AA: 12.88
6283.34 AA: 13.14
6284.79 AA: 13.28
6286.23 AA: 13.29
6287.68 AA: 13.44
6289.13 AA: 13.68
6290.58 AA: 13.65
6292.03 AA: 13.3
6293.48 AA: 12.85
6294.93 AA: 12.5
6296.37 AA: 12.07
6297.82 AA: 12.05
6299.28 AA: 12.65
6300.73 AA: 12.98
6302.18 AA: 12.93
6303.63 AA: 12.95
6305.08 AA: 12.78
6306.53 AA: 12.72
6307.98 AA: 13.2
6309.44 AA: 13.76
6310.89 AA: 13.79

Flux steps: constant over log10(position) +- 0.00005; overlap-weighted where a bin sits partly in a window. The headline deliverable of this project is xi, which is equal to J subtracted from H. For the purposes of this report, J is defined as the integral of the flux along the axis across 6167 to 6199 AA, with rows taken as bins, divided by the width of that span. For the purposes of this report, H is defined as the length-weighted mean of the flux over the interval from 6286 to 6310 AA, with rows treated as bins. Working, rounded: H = 13.0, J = 12.5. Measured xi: 0.5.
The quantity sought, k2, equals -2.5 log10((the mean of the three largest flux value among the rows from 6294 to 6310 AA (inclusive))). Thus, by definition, -2.81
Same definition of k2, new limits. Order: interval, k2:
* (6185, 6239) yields -2.81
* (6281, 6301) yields -2.83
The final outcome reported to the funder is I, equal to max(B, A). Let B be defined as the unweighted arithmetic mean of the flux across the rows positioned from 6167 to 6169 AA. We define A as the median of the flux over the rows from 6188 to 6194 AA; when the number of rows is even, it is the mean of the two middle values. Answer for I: 12.5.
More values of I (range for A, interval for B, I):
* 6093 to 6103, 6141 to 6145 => 13.6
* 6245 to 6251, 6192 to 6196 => 12.5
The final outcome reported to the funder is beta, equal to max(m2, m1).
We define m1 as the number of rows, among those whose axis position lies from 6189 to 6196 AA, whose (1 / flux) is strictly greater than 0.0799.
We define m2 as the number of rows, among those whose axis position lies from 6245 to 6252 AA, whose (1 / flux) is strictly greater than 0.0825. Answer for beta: 3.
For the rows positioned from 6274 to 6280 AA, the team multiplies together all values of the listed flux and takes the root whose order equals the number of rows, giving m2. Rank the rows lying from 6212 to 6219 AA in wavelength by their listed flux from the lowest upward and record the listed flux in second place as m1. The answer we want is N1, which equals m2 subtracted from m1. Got -1.1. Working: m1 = 11.18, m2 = 12.3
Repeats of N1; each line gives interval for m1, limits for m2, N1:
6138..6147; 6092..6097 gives -1.2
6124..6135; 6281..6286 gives -0.2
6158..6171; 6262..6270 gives -3.4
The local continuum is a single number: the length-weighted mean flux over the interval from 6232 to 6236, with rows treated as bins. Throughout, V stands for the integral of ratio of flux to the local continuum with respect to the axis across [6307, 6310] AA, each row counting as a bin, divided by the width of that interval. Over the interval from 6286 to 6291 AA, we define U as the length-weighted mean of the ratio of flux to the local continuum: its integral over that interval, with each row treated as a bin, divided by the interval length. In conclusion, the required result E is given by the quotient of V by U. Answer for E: 0.99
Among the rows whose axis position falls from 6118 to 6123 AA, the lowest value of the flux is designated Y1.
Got 10.68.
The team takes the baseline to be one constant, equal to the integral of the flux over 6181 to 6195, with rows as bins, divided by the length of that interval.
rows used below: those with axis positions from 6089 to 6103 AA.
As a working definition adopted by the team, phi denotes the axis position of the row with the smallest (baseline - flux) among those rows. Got 6093.83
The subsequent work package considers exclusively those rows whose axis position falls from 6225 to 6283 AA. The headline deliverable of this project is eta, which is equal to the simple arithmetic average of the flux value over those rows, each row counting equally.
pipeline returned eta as 12.1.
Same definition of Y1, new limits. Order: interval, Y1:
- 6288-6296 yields 12.5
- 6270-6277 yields 11.84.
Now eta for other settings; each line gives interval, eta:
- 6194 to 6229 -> 12.3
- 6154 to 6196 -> 12.0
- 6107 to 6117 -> 13.7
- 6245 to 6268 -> 12.1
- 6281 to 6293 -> 13.3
